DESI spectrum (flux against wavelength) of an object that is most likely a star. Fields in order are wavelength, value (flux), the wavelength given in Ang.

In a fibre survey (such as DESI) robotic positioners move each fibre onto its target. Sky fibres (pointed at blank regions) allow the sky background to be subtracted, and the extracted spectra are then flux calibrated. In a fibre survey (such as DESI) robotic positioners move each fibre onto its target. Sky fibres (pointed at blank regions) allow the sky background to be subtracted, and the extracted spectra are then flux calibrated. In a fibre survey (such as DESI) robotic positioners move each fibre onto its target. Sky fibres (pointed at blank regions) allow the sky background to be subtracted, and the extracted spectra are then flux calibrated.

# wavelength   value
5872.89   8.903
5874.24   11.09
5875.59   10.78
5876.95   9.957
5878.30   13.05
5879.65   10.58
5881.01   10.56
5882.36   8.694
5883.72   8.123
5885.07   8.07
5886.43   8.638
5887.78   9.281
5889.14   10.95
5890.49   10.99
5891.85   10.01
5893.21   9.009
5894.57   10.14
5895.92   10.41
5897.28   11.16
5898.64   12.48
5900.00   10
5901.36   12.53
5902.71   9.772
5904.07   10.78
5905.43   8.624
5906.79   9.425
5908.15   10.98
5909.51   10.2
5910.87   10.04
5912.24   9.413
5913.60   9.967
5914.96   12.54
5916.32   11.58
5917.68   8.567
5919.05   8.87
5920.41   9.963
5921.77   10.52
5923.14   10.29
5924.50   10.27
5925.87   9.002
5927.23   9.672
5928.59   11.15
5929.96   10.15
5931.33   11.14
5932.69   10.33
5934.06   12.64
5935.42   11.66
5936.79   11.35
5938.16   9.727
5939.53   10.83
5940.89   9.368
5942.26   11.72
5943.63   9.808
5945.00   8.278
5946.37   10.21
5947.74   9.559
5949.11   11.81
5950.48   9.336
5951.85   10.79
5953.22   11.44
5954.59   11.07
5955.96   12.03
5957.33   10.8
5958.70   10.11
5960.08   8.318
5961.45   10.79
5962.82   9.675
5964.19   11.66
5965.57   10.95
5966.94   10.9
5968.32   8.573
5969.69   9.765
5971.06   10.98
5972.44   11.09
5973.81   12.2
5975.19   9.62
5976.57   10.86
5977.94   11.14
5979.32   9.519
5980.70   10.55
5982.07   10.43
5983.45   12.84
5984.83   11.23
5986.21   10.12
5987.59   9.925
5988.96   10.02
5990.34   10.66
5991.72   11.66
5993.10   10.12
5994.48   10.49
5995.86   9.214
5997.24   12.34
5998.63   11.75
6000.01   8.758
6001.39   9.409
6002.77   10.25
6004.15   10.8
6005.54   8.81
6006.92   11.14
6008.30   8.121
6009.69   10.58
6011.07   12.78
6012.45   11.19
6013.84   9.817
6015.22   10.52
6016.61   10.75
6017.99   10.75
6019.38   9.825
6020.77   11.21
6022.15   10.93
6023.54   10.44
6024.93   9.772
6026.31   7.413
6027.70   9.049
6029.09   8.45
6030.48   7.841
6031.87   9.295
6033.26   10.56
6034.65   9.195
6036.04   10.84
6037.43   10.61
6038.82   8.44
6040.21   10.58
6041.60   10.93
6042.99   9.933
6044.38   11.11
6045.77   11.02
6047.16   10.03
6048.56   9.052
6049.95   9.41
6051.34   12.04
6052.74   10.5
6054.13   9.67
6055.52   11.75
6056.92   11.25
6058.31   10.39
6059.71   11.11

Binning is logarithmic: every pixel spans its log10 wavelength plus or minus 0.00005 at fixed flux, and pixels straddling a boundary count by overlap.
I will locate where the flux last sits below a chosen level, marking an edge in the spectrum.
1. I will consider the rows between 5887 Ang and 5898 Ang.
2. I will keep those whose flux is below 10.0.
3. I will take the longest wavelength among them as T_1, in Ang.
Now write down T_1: 5893.21 Ang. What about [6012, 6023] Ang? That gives 6019.38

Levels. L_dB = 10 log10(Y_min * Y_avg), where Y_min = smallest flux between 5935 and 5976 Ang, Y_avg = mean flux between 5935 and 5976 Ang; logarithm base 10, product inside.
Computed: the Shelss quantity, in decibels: 19.4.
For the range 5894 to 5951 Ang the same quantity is 19.3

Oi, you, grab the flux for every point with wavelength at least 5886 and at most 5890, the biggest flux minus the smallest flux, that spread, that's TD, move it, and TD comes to 2.3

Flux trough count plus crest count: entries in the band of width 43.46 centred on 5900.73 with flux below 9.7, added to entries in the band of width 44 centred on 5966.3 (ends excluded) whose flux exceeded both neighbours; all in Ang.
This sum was 21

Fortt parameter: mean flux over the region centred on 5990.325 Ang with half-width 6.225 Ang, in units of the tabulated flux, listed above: 10.4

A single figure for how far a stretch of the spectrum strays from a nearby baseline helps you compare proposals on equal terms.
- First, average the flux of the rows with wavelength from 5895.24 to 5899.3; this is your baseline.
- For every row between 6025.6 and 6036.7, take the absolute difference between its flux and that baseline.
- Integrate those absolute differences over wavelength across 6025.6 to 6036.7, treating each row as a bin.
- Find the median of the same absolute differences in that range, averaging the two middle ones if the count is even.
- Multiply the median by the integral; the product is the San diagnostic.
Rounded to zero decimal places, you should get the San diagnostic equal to 56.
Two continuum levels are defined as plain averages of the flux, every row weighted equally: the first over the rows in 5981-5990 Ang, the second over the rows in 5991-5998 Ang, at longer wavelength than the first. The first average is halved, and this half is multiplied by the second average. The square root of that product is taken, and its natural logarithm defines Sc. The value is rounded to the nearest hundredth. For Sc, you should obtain 2.03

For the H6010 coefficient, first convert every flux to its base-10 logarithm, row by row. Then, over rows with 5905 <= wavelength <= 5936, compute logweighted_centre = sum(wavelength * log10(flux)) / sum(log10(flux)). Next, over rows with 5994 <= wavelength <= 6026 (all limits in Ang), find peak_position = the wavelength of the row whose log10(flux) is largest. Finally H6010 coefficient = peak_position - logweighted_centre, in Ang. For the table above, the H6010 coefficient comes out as 90.5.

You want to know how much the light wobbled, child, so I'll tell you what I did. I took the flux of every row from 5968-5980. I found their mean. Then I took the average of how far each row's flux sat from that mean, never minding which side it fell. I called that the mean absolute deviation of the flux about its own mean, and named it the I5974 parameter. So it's 0.93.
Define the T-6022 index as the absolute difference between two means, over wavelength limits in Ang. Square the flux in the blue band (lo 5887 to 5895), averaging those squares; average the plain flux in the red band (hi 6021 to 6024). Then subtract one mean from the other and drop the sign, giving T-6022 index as 91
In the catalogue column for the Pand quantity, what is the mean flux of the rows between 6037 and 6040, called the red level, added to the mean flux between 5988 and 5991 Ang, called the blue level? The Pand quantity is 19.9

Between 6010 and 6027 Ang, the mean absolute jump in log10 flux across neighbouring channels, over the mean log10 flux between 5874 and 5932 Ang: 0.039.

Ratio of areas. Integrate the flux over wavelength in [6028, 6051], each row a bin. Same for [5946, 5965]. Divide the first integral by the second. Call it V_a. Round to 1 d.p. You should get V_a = 1.1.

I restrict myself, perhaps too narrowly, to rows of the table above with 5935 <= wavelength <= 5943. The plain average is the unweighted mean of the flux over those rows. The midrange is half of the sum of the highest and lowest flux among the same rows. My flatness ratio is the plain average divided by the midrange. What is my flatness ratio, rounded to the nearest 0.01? 1.02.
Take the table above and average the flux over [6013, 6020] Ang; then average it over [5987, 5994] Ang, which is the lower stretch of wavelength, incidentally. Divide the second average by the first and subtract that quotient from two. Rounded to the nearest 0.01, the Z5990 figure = 0.99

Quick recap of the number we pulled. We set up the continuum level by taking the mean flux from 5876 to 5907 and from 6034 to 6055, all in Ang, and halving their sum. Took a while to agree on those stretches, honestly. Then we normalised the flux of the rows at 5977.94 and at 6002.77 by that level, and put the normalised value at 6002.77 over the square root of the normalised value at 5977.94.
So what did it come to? 0.96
